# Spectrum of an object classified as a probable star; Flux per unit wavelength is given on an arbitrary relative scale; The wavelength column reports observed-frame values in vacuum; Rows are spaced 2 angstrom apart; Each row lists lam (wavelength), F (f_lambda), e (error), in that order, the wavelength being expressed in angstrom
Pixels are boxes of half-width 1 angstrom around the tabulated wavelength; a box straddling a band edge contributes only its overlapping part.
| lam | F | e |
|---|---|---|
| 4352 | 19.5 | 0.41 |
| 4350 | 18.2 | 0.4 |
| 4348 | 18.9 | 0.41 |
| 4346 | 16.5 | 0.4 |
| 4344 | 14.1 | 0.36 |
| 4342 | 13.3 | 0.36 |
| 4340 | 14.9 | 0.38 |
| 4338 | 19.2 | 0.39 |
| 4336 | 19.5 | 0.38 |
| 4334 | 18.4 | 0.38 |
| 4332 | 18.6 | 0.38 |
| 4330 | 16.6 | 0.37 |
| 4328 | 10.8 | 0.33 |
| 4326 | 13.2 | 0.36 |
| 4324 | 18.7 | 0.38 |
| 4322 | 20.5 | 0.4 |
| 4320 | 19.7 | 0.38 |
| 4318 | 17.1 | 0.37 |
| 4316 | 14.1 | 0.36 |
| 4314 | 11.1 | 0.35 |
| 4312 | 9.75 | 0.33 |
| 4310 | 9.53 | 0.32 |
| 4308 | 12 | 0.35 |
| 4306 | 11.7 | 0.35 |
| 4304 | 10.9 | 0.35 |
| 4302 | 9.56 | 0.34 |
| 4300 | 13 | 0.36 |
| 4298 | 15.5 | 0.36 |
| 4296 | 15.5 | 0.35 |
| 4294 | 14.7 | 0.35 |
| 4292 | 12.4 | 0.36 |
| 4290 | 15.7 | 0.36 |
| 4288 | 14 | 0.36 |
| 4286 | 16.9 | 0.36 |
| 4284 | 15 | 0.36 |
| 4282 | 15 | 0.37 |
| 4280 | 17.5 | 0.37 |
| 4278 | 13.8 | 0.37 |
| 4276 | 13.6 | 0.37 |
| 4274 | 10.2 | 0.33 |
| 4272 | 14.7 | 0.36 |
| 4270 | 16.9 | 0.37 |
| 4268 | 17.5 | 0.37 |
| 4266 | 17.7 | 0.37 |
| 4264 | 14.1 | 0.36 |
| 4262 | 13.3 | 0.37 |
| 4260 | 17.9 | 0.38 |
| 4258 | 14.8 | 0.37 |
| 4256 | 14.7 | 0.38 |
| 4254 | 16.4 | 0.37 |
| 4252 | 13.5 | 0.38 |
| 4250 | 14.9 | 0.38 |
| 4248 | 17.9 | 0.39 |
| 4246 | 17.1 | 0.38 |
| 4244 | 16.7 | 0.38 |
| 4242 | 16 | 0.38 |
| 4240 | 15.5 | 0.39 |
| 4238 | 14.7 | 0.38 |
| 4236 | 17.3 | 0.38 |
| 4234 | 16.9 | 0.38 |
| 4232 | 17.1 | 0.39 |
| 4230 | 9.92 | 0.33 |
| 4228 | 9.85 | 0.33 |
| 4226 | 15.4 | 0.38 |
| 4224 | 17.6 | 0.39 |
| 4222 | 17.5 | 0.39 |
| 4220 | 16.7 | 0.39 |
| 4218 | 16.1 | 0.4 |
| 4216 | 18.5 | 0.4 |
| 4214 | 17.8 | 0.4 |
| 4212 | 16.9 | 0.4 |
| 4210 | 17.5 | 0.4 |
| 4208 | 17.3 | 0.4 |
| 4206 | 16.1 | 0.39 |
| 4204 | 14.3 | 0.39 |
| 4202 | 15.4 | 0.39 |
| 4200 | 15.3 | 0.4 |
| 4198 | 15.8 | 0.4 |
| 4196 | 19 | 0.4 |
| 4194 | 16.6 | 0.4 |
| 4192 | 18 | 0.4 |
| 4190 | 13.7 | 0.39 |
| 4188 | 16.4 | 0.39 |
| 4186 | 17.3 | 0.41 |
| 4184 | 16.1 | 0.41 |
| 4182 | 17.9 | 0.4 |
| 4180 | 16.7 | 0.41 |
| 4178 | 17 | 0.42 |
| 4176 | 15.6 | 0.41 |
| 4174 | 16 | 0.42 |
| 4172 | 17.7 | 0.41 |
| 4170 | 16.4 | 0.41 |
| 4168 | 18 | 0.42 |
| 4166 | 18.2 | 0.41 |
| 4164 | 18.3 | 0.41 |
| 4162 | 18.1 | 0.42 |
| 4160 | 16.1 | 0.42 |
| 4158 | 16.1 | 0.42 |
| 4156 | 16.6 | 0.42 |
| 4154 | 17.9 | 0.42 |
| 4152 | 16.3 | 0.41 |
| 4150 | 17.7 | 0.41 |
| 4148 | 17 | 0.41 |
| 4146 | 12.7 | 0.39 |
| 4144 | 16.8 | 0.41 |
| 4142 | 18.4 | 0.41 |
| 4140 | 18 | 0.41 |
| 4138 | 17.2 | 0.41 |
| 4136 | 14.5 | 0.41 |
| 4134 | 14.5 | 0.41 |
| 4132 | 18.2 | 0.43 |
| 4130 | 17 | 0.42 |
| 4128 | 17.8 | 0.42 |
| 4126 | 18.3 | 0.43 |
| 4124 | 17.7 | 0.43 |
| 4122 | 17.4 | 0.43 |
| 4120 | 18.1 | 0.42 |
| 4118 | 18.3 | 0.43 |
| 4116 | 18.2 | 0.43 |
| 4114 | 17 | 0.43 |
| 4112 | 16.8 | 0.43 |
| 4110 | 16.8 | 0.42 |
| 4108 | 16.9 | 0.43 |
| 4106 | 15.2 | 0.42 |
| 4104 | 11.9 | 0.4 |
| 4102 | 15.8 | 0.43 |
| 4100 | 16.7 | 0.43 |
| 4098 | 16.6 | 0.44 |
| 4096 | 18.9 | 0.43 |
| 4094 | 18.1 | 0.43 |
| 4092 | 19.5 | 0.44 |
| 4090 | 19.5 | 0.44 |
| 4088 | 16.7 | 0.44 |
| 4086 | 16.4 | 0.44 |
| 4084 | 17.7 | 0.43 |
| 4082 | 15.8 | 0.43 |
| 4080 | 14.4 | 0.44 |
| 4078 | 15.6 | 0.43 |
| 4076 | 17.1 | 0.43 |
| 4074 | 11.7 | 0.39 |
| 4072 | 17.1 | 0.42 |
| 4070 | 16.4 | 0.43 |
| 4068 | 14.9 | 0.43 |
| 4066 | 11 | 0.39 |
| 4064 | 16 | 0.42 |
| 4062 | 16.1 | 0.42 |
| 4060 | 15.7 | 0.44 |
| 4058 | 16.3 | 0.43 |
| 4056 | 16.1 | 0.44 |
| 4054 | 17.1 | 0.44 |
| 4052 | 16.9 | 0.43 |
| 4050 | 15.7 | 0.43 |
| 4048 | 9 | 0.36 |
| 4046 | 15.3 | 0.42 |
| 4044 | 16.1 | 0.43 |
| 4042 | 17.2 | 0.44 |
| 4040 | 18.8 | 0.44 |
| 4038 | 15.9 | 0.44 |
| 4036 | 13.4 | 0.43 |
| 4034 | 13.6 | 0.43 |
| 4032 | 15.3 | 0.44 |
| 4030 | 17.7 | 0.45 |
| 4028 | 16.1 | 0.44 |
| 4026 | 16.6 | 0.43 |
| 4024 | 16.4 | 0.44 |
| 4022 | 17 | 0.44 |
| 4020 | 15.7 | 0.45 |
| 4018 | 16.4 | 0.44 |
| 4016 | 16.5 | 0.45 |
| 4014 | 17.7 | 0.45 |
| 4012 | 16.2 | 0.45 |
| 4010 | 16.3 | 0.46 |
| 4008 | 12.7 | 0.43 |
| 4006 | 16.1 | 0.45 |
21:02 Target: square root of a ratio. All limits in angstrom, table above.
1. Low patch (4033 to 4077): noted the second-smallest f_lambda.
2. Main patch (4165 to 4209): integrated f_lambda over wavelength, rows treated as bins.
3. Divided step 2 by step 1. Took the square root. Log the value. 8.1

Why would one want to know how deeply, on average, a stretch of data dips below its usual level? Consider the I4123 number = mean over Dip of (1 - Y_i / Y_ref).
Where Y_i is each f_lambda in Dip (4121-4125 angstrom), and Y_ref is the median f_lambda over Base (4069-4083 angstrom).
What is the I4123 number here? -0.11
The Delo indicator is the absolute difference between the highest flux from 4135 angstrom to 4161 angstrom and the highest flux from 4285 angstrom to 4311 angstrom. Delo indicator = 1.5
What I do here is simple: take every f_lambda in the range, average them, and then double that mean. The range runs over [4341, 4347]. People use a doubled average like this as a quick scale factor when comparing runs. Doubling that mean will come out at 29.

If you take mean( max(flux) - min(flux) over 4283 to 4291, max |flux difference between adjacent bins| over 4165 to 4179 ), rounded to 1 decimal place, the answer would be 2.3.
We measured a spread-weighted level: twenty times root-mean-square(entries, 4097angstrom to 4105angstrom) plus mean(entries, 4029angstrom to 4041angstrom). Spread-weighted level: 323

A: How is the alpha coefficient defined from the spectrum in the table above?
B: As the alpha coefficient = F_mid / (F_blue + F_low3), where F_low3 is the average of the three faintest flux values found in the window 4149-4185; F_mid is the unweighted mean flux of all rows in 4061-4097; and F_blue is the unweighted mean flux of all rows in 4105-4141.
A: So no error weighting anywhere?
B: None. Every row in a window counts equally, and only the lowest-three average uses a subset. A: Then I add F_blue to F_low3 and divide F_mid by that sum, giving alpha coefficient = 0.493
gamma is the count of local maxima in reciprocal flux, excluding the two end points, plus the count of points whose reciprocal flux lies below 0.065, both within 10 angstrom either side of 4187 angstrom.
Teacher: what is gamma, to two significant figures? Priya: 13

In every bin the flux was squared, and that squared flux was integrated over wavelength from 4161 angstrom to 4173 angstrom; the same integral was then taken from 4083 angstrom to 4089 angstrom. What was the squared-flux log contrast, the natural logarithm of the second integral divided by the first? -0.79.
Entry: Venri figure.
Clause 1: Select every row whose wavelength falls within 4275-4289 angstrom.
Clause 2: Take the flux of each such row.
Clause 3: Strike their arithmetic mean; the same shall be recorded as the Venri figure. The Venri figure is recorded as 15.1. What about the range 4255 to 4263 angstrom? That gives 15.2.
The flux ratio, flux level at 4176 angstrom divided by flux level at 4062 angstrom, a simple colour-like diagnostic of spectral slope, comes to 0.97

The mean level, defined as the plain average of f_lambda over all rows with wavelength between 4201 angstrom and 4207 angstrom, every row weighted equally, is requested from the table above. 15.3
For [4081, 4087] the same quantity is 16.6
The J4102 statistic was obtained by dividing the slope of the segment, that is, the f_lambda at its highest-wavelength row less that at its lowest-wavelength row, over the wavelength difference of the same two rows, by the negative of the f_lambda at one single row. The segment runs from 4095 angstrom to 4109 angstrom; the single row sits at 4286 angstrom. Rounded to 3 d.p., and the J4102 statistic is 0.010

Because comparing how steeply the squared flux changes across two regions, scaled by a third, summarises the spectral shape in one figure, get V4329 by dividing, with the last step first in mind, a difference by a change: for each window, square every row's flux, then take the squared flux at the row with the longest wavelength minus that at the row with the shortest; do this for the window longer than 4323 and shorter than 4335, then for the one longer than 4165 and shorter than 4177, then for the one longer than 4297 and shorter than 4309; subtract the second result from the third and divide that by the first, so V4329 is 0.8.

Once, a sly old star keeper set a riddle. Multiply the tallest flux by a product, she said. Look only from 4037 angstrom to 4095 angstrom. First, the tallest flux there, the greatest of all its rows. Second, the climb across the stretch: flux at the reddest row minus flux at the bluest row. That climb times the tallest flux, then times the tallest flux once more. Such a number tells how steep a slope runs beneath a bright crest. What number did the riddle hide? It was 837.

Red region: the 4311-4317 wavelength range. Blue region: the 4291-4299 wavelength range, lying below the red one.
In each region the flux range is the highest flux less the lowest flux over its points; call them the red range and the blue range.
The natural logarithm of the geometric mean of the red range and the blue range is 1.30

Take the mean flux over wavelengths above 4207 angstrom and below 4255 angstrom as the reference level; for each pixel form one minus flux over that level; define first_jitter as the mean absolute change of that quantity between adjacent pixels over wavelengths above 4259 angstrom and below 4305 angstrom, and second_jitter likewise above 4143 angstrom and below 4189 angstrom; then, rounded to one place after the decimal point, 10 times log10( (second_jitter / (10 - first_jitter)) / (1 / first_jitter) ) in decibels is -29.7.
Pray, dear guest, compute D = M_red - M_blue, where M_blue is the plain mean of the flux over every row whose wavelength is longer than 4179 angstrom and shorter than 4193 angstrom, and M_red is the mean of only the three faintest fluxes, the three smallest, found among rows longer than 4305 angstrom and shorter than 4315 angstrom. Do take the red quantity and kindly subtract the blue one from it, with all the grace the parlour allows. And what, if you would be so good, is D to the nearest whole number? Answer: -6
